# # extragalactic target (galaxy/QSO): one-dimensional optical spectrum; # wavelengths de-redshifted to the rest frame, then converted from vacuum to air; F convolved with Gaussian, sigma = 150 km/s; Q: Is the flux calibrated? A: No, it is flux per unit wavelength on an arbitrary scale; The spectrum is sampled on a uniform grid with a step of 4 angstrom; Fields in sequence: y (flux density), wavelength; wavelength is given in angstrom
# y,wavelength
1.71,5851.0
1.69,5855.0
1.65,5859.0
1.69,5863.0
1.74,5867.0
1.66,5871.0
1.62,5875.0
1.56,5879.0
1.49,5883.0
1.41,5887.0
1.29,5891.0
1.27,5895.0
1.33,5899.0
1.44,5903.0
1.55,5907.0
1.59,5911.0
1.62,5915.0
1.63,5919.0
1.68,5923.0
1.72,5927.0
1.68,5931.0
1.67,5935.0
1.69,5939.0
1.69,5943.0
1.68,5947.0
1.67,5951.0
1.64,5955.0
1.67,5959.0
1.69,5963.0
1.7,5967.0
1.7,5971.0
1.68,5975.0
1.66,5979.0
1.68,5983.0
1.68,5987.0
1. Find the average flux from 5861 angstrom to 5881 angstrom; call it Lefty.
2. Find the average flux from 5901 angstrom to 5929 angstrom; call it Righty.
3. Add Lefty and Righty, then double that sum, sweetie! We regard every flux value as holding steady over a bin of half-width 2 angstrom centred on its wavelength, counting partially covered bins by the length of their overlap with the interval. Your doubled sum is 6.52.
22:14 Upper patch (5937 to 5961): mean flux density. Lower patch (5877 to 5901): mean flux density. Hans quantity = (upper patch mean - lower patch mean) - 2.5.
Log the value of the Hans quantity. -2.22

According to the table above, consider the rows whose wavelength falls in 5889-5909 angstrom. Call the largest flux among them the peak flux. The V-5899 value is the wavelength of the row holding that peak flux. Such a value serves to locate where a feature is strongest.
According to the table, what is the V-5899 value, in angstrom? 5907.0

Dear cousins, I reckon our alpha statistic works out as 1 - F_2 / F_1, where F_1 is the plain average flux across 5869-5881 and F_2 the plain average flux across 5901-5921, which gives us 0.029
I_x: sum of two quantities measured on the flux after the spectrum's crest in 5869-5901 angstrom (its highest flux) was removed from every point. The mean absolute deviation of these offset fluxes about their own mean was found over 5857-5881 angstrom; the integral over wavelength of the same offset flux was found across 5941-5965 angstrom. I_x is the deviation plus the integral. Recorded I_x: 0.36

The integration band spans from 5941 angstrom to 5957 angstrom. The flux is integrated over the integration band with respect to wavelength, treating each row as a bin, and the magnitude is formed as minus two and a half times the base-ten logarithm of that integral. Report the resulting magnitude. -3.57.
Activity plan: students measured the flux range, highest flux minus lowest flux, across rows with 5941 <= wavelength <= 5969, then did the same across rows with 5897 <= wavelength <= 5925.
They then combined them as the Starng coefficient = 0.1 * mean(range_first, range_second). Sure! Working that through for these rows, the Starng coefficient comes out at 0.0205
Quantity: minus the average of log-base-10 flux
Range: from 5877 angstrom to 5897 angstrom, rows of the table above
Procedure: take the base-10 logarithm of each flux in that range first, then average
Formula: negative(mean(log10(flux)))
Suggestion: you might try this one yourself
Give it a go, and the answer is -0.146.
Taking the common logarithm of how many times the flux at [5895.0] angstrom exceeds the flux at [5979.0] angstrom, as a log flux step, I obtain -0.12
